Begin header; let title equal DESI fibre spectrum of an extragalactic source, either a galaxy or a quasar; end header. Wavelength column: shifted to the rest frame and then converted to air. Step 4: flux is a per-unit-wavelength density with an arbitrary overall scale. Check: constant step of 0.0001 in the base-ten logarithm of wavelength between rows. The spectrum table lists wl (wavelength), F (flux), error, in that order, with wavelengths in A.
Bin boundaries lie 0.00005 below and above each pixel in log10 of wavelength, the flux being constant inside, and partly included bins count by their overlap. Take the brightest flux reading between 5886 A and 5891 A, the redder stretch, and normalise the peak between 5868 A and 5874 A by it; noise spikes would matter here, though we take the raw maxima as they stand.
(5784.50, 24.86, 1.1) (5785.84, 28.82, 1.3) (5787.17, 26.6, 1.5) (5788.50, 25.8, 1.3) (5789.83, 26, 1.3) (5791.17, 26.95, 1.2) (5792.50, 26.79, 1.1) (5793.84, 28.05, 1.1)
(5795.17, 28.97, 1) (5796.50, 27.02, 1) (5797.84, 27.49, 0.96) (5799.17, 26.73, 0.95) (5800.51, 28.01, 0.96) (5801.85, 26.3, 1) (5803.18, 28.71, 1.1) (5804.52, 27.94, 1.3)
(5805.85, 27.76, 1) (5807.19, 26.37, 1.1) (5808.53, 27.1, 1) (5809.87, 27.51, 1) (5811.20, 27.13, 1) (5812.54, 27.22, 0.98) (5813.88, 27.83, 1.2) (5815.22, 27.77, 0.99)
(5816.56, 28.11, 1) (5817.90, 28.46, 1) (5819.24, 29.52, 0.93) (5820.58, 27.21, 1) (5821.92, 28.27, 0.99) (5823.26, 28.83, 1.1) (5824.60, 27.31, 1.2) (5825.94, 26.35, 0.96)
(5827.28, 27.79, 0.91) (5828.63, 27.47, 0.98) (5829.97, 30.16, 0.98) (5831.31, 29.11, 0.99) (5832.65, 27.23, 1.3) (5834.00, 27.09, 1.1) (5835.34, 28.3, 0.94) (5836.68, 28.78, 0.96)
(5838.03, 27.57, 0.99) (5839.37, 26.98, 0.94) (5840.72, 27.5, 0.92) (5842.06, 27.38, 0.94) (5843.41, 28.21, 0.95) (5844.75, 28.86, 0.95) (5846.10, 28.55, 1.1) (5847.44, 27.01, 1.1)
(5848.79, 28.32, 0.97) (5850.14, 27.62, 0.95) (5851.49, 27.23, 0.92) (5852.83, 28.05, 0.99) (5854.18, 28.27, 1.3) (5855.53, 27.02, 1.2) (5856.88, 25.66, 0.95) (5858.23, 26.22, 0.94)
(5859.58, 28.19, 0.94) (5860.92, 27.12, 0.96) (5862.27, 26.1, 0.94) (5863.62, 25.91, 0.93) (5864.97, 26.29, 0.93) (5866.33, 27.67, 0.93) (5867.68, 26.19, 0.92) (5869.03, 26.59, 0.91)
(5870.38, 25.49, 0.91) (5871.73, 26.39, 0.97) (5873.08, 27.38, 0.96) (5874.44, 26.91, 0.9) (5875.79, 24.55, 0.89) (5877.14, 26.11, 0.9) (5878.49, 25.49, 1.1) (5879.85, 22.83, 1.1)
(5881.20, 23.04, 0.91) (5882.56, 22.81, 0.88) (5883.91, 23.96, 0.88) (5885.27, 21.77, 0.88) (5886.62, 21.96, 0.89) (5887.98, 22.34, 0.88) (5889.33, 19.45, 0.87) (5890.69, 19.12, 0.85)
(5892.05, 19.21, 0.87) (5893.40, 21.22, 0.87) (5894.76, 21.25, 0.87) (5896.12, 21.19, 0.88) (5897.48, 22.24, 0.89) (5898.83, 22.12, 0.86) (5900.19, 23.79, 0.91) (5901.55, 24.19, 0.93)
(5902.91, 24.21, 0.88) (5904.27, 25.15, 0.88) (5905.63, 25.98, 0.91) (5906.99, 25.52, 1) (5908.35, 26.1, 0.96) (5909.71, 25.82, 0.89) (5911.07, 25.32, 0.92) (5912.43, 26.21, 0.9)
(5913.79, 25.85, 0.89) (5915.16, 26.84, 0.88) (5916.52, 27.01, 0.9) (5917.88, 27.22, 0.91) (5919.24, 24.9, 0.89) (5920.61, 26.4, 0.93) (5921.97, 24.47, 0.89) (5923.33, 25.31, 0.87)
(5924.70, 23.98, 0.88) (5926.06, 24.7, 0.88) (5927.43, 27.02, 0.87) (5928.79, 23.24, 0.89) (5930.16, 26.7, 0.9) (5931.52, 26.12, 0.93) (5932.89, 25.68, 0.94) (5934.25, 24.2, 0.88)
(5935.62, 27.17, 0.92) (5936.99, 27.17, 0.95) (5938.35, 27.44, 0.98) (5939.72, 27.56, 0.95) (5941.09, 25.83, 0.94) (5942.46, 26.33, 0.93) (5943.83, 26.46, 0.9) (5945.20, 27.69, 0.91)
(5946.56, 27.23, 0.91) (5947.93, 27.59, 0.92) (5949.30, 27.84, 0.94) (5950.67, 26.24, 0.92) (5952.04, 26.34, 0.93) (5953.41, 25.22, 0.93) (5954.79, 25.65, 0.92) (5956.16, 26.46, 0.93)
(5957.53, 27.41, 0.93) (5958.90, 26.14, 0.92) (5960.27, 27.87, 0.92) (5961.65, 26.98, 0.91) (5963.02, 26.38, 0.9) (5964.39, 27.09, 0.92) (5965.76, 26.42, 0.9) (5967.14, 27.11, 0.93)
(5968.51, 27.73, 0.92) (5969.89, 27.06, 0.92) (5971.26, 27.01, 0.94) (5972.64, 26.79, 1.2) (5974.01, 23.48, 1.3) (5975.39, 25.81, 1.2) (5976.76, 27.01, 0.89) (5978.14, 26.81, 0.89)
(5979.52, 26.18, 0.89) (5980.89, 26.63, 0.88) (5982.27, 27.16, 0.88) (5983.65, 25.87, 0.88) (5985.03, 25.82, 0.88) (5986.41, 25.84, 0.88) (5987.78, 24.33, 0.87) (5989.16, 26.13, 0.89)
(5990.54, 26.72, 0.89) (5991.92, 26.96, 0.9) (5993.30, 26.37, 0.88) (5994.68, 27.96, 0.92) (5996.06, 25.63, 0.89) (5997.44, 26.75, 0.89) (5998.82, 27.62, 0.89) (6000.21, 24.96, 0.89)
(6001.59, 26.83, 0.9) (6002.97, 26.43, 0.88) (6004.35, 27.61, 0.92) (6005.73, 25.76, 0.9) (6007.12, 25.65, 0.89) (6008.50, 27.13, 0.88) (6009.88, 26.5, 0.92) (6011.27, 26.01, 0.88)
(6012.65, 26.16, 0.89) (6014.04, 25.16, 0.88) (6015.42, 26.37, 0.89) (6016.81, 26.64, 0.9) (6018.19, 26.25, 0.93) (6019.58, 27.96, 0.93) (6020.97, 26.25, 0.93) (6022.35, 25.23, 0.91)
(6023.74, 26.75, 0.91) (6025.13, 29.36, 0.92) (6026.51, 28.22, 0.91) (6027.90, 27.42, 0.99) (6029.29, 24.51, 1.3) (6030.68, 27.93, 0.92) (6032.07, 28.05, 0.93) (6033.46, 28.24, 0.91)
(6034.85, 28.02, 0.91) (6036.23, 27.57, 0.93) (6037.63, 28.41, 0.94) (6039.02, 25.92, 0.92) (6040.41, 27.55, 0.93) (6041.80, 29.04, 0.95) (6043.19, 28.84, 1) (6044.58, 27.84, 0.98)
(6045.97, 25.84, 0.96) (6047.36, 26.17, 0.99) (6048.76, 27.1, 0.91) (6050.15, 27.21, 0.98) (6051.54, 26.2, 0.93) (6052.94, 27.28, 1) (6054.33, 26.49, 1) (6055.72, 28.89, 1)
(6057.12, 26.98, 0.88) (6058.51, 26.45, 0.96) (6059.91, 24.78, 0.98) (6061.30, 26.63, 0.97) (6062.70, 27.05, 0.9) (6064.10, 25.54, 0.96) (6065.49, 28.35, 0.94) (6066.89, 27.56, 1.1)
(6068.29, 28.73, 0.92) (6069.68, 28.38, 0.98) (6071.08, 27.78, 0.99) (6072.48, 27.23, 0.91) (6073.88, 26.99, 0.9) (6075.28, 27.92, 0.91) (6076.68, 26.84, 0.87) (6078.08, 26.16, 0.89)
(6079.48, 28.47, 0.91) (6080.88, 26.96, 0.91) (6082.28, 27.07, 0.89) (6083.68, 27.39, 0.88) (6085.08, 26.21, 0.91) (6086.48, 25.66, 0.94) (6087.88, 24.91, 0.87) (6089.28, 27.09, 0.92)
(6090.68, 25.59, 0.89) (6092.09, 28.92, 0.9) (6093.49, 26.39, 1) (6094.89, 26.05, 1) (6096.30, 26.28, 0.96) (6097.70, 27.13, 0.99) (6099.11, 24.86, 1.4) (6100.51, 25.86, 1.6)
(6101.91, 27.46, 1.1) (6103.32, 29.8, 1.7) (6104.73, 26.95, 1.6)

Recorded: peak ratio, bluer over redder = 1.23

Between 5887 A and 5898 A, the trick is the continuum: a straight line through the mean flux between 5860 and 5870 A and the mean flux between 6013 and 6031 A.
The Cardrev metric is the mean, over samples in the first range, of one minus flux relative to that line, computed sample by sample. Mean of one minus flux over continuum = 0.22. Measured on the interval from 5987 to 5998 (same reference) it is 0.01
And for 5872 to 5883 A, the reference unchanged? 0.06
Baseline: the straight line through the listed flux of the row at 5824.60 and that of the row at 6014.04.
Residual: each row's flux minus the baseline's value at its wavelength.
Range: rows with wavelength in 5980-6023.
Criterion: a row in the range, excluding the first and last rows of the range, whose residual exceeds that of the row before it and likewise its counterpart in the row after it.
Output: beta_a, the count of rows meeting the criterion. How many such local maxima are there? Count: 11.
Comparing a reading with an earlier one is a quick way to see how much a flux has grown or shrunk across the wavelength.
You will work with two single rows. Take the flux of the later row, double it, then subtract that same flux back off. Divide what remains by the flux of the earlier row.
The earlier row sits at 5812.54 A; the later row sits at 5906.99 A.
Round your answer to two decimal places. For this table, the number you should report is 0.94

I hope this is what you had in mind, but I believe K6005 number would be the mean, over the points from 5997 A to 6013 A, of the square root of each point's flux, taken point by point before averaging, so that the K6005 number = 5.14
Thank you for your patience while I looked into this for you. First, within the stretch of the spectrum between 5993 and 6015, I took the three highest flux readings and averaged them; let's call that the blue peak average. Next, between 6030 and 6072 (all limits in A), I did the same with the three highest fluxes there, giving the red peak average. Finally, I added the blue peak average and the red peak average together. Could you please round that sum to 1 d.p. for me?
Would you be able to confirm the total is 56.7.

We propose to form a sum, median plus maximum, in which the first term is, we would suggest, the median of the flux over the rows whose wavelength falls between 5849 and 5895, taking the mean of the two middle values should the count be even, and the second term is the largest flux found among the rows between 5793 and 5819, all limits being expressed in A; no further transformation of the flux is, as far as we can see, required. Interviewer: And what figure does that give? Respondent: 55.0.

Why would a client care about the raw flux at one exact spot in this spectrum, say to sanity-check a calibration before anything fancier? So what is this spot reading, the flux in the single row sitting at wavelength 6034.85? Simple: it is 28.02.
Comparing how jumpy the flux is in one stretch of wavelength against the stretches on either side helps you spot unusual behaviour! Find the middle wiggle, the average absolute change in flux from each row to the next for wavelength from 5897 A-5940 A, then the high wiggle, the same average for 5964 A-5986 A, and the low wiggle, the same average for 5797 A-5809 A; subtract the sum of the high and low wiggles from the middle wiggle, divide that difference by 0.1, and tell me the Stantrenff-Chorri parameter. -10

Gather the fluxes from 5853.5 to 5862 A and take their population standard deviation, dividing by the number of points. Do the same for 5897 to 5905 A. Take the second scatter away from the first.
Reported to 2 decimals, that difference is -0.15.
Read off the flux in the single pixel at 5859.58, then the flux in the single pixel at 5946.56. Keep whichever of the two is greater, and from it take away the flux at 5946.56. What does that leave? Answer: 0.96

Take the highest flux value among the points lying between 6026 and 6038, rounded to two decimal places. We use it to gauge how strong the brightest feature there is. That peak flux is 28.41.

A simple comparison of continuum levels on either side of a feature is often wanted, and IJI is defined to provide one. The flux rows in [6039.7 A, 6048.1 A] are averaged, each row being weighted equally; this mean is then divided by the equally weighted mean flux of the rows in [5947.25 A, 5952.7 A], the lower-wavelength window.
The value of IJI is 1.020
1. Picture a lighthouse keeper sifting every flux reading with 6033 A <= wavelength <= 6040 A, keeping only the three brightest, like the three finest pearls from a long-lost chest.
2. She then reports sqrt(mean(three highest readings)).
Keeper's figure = 5.31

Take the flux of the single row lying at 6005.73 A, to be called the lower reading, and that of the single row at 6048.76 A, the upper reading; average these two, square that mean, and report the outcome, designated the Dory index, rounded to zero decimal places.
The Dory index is 699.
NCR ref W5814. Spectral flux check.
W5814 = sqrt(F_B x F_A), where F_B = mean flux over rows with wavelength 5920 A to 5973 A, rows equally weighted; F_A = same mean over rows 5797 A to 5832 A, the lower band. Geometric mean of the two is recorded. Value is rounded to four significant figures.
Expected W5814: 27.09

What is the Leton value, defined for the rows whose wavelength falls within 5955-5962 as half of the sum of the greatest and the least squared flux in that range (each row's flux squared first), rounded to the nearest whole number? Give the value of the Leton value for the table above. 730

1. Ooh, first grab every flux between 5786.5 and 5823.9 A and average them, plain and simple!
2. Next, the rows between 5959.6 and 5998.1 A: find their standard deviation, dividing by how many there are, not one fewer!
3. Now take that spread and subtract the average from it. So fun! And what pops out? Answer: -26.6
